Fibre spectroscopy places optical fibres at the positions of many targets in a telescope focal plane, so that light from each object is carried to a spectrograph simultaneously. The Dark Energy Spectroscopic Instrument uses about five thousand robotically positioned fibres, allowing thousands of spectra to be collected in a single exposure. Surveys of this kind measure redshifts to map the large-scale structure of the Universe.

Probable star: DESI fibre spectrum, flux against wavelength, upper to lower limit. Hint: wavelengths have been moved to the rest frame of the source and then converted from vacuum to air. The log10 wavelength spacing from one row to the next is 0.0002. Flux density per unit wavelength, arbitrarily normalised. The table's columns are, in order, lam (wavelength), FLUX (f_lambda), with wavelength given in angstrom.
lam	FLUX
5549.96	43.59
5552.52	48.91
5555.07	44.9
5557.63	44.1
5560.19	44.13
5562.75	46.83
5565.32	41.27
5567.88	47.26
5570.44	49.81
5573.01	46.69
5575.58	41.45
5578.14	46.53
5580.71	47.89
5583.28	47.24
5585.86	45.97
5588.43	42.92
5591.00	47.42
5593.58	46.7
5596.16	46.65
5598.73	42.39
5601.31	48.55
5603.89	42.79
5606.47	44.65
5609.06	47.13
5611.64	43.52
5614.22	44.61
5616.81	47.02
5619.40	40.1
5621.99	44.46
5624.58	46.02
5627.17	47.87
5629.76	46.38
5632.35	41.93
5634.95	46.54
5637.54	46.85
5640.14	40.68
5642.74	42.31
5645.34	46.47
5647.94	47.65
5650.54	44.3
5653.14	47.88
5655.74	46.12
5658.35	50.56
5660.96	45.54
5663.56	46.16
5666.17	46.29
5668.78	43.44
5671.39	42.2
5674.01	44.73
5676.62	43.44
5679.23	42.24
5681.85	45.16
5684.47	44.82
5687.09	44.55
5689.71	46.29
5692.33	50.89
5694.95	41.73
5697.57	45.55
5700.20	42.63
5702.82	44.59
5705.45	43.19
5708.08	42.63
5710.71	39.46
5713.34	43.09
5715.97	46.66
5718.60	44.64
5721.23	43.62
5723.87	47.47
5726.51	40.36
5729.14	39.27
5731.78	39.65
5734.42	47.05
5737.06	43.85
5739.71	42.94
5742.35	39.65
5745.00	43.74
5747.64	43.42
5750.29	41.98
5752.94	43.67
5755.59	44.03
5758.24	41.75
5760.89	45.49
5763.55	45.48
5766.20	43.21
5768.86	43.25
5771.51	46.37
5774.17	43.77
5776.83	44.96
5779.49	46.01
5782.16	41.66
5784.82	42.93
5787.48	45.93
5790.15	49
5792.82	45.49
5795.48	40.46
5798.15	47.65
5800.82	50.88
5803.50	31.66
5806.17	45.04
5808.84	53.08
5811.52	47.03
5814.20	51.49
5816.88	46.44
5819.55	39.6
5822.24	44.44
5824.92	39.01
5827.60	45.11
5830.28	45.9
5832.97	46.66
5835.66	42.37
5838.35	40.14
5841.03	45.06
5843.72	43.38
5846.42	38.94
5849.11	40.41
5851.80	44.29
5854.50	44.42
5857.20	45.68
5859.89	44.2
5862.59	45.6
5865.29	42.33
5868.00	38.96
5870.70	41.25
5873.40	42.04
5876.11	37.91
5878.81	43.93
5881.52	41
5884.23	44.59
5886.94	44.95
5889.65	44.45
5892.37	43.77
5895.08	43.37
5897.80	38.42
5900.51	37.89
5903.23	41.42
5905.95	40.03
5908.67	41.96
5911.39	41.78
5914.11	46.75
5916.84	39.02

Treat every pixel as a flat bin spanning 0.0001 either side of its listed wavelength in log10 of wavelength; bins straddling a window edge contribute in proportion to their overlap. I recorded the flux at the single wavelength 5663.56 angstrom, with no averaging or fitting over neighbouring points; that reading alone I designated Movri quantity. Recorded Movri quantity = 46.16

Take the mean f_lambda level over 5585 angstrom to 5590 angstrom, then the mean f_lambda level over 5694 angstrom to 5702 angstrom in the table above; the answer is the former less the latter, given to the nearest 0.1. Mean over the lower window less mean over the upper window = 1.1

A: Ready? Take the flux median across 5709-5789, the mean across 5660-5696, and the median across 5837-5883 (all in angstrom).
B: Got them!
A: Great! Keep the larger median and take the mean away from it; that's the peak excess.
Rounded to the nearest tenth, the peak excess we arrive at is -1.2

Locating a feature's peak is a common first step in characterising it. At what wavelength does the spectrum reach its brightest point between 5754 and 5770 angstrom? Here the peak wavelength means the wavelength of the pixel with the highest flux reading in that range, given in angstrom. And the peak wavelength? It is 5760.89 angstrom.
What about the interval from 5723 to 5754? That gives 5723.87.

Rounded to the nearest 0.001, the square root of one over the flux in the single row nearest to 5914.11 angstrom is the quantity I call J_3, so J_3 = 0.146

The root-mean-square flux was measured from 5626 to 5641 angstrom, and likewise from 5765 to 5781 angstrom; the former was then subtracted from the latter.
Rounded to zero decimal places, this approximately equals -1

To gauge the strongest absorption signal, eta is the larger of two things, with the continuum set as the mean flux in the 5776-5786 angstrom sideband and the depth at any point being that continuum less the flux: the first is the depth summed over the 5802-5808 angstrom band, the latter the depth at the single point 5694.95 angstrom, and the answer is 11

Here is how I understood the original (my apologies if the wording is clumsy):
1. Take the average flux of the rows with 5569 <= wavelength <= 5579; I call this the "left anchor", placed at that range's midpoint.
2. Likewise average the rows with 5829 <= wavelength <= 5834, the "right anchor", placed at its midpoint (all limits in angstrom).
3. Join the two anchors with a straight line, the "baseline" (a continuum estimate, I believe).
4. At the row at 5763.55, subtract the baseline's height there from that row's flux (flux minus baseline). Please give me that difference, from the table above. -1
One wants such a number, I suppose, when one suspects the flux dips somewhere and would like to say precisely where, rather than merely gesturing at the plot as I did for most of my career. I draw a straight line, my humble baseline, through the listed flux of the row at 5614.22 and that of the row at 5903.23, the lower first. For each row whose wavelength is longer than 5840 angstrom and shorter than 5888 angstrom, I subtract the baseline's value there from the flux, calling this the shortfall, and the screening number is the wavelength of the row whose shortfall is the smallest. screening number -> 5876.11 angstrom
